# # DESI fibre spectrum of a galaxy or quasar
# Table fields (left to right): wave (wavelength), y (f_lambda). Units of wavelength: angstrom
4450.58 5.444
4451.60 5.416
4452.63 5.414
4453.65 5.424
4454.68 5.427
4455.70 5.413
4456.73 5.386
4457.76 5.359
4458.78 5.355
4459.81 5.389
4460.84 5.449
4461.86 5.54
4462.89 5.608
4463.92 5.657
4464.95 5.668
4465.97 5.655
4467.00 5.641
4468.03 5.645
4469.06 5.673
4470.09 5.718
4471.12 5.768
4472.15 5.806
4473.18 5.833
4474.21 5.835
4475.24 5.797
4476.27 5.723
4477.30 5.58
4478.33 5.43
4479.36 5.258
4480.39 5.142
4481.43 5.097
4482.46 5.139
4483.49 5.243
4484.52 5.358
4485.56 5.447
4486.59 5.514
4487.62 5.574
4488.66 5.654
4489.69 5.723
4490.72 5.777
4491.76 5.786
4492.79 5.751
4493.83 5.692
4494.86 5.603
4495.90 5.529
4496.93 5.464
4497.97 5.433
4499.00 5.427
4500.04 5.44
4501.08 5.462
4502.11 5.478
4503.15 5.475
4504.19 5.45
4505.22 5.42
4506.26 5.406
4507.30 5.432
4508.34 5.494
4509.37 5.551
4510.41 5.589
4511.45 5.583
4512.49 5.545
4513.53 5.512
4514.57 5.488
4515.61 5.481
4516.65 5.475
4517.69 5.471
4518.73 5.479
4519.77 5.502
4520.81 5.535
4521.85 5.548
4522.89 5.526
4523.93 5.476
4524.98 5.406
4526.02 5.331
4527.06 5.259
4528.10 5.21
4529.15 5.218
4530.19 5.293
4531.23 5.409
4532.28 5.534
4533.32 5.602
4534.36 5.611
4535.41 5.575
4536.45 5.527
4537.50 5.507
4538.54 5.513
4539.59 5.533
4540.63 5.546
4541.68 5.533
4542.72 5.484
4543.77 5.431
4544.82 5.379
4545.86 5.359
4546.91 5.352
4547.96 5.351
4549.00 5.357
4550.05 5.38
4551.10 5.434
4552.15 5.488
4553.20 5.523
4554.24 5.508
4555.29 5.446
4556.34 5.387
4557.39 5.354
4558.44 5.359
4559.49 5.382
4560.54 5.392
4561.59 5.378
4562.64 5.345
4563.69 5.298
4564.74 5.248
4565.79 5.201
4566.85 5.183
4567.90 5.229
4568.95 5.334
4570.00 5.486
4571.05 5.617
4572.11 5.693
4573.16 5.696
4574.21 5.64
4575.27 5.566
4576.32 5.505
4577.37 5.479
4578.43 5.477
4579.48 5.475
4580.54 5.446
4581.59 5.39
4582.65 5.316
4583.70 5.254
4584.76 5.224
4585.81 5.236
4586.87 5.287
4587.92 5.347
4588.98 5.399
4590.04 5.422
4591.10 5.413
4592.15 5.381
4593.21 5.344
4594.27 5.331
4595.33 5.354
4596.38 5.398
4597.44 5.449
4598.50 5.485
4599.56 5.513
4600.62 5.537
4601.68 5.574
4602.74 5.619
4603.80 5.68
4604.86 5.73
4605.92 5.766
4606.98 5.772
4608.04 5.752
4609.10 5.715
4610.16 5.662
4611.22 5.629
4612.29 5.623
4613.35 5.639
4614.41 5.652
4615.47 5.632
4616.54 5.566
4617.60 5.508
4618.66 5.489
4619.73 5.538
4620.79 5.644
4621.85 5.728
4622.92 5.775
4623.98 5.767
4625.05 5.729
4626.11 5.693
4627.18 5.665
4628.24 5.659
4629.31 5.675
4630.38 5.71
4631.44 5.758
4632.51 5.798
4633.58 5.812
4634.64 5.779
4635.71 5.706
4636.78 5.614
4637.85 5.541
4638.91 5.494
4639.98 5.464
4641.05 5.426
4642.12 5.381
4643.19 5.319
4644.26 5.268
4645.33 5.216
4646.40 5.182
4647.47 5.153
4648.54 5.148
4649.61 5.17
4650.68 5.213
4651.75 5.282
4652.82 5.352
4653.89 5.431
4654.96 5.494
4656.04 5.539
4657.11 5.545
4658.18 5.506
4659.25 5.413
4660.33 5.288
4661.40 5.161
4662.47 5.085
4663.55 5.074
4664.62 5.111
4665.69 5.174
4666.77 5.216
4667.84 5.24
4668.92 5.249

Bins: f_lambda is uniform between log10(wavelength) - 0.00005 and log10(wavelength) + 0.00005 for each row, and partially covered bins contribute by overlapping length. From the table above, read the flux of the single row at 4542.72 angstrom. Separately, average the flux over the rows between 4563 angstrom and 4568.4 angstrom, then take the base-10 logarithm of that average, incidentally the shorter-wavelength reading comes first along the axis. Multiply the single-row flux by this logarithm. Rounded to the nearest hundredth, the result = 3.94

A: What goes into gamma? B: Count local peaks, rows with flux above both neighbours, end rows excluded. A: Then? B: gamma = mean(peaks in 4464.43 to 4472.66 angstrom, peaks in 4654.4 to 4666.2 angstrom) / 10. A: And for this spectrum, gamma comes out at 0.050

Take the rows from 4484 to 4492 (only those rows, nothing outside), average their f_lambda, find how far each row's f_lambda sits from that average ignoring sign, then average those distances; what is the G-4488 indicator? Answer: 0.13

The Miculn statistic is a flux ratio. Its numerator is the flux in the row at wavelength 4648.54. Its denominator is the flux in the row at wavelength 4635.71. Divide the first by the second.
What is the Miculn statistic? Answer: 0.90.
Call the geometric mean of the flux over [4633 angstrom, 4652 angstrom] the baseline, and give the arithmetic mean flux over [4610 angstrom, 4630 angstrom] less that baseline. 0.25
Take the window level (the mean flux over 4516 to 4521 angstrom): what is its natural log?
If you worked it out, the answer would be 1.703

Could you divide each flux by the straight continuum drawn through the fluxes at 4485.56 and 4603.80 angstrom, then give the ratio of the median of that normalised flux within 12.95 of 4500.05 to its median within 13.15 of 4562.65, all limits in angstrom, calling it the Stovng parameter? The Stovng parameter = 1.05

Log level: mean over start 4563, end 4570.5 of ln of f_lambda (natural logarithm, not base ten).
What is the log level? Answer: 1.66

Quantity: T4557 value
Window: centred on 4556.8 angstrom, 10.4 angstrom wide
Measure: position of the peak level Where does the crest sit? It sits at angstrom 4553.20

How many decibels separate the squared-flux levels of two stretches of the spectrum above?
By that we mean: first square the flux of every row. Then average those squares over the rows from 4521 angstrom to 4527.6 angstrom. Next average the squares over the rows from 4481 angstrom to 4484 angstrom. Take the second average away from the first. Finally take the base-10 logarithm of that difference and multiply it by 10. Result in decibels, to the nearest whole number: 4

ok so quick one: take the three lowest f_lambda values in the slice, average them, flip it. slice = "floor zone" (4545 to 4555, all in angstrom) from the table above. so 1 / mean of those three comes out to 0.187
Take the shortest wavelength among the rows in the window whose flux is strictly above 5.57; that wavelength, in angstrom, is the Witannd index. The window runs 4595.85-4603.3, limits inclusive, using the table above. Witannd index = 4601.68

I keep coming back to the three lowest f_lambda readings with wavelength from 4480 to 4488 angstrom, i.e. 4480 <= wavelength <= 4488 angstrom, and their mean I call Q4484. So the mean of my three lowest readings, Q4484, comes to 5.13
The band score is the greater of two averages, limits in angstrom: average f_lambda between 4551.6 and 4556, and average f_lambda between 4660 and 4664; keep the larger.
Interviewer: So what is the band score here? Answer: 5.49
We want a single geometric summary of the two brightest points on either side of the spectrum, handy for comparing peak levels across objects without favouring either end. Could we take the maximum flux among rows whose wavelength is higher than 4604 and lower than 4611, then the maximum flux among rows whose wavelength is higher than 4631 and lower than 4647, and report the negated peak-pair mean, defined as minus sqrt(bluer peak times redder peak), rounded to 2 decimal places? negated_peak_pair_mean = -5.79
